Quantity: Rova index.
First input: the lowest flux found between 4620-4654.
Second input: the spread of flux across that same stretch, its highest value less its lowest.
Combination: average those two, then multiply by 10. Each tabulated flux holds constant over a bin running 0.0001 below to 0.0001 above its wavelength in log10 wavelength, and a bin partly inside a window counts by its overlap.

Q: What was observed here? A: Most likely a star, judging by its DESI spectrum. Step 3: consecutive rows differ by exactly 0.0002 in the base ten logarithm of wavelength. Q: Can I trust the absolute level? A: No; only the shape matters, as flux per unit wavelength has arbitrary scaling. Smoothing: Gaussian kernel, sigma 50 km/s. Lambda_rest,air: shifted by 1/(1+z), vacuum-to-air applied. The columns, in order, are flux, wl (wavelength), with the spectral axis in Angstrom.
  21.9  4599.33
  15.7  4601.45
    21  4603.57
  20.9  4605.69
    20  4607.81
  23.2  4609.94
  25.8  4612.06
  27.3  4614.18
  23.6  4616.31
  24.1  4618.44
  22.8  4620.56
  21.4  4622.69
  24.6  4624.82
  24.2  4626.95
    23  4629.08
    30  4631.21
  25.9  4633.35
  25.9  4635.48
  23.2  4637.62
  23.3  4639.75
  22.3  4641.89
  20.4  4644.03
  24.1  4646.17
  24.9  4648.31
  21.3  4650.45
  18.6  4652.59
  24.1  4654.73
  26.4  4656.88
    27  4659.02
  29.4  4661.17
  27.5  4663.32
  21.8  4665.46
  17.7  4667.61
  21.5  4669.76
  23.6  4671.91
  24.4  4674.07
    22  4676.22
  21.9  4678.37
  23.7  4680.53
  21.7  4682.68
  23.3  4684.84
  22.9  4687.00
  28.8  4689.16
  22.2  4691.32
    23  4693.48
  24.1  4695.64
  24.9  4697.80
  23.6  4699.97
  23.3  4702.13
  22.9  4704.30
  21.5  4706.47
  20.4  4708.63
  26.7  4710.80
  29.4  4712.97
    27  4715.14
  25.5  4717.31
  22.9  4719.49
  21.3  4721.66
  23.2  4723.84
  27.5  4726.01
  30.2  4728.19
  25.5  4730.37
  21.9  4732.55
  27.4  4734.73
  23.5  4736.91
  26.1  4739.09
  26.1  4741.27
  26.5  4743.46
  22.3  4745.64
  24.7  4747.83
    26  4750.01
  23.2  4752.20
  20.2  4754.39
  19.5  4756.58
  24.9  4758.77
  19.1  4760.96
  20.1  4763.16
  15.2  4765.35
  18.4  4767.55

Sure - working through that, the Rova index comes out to 150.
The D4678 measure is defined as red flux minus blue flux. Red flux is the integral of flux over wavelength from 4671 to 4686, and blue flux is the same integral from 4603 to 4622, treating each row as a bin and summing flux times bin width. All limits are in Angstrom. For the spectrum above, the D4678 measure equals -97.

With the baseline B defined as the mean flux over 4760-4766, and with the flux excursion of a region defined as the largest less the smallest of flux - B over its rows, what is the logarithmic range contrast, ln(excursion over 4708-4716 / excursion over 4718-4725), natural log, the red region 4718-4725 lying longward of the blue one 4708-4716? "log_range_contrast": 1.6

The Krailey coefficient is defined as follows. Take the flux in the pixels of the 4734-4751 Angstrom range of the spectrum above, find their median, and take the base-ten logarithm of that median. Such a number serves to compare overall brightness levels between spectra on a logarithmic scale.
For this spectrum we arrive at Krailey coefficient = 1.416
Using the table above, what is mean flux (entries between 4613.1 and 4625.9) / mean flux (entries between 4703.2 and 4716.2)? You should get 0.97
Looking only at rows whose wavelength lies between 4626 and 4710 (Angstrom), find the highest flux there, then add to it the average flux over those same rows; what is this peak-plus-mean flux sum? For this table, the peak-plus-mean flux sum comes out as 53.6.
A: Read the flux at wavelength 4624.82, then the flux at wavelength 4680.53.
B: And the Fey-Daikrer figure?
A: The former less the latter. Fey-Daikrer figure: 0.9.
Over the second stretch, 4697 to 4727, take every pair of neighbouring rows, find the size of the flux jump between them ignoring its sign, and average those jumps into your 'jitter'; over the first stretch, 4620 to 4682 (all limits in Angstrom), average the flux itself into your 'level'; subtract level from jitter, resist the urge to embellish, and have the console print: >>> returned -21.5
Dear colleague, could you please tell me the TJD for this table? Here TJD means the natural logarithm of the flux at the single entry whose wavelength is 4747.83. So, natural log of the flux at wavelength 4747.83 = 3.21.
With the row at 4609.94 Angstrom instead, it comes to 3.14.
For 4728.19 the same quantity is 3.41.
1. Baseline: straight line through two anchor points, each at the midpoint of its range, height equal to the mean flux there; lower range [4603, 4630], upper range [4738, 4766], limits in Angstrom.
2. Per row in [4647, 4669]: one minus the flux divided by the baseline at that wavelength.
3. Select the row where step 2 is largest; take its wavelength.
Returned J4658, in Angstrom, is 4667.61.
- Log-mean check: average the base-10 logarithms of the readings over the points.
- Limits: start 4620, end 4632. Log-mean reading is 1.38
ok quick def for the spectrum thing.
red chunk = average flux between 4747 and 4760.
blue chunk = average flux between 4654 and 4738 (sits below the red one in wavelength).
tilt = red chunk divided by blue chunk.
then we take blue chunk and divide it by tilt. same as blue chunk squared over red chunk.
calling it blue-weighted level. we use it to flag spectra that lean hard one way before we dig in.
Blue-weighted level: 25.5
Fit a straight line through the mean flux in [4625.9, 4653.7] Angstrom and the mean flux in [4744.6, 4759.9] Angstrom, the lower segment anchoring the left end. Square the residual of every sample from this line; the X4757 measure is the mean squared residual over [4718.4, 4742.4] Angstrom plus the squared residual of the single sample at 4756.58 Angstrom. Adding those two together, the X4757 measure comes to 22.6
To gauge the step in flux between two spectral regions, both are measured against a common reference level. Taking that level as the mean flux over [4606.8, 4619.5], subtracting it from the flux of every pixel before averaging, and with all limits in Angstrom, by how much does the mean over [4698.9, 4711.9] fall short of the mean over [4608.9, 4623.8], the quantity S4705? 1.0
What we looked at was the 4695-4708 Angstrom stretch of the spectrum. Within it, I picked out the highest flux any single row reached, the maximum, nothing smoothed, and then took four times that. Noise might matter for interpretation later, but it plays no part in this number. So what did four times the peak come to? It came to 100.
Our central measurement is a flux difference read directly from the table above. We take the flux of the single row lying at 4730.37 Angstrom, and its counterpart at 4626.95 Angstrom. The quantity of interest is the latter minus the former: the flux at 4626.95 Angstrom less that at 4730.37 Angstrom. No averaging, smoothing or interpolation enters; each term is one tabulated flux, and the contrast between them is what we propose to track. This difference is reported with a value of -1.3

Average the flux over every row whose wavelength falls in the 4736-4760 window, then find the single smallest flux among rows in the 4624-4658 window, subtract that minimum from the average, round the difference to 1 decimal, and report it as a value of 5.3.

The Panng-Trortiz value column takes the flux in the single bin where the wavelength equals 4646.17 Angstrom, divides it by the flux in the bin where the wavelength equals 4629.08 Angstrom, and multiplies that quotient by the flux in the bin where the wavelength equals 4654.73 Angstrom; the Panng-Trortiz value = 25.3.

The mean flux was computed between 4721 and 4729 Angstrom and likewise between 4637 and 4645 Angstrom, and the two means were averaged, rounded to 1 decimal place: 23.9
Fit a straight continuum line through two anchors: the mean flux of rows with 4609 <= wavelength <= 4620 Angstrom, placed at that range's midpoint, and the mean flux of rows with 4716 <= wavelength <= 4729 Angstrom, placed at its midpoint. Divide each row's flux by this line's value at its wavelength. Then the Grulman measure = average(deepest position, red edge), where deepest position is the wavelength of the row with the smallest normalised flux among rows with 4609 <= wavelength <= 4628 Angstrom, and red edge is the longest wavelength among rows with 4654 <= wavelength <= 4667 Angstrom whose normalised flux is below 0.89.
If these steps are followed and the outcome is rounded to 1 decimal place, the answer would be 4644.1 Angstrom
